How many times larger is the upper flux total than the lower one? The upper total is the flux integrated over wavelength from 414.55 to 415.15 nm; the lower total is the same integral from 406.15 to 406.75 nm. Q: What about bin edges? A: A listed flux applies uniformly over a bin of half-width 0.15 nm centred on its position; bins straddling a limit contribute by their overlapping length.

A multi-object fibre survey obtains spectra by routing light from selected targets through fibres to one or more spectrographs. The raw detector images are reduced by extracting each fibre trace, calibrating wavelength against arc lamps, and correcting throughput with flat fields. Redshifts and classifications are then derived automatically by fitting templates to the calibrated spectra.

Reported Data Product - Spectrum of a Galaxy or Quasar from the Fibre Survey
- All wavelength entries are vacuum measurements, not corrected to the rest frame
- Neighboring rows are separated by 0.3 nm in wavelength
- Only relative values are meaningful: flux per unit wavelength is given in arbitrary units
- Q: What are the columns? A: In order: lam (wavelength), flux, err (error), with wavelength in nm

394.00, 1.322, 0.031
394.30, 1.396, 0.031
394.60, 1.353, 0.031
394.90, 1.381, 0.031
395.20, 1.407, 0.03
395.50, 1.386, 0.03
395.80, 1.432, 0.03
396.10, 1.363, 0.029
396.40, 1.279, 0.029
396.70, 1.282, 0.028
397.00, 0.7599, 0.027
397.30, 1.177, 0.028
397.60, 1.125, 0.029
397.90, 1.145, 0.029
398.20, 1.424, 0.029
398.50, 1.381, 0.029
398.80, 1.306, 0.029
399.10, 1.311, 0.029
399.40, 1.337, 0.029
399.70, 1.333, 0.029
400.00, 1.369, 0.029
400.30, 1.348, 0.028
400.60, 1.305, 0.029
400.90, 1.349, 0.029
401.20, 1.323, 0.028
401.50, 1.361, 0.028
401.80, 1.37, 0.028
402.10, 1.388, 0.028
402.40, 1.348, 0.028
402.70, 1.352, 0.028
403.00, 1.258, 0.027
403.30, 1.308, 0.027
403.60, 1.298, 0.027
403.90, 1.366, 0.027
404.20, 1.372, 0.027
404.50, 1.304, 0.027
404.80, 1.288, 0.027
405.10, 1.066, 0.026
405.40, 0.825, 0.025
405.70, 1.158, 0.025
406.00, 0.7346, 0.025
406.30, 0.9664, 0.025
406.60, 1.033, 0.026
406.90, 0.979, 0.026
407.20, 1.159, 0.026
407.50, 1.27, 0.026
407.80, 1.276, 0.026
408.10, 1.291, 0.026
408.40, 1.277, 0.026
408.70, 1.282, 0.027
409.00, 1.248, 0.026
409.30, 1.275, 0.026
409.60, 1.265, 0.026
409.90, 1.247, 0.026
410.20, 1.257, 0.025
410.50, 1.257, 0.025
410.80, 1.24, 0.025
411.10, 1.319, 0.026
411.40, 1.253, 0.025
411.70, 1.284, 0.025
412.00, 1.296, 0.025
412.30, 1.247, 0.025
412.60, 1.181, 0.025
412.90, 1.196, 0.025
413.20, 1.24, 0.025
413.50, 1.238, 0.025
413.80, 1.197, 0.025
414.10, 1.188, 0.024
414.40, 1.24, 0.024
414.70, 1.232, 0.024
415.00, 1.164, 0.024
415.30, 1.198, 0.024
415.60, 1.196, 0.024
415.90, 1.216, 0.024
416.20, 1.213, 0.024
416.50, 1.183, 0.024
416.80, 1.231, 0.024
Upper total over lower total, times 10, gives 12.0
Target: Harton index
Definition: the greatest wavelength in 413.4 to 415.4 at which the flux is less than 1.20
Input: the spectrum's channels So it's 415.30 nm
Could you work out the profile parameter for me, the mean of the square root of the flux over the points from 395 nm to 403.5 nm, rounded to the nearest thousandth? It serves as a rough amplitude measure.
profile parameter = 1.141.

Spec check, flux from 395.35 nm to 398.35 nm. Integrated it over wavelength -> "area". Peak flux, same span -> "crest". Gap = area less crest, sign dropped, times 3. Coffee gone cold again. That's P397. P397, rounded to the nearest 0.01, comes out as 6.84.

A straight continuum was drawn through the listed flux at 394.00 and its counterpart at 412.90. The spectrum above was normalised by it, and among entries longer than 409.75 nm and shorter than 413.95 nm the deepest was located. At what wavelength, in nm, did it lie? 412.60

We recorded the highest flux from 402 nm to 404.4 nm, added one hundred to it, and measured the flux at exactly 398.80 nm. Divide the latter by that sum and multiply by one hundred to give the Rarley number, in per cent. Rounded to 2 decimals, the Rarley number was 1.29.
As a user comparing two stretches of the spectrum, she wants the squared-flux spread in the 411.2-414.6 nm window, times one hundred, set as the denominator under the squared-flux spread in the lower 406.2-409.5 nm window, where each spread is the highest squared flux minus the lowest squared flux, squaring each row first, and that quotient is 0.026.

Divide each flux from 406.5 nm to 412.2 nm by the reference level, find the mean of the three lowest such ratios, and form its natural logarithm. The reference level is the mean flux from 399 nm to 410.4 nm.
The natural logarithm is -0.16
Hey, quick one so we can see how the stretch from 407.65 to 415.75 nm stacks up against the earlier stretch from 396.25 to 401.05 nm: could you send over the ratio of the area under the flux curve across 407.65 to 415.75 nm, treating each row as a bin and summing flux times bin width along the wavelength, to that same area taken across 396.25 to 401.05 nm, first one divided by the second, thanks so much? 1.66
